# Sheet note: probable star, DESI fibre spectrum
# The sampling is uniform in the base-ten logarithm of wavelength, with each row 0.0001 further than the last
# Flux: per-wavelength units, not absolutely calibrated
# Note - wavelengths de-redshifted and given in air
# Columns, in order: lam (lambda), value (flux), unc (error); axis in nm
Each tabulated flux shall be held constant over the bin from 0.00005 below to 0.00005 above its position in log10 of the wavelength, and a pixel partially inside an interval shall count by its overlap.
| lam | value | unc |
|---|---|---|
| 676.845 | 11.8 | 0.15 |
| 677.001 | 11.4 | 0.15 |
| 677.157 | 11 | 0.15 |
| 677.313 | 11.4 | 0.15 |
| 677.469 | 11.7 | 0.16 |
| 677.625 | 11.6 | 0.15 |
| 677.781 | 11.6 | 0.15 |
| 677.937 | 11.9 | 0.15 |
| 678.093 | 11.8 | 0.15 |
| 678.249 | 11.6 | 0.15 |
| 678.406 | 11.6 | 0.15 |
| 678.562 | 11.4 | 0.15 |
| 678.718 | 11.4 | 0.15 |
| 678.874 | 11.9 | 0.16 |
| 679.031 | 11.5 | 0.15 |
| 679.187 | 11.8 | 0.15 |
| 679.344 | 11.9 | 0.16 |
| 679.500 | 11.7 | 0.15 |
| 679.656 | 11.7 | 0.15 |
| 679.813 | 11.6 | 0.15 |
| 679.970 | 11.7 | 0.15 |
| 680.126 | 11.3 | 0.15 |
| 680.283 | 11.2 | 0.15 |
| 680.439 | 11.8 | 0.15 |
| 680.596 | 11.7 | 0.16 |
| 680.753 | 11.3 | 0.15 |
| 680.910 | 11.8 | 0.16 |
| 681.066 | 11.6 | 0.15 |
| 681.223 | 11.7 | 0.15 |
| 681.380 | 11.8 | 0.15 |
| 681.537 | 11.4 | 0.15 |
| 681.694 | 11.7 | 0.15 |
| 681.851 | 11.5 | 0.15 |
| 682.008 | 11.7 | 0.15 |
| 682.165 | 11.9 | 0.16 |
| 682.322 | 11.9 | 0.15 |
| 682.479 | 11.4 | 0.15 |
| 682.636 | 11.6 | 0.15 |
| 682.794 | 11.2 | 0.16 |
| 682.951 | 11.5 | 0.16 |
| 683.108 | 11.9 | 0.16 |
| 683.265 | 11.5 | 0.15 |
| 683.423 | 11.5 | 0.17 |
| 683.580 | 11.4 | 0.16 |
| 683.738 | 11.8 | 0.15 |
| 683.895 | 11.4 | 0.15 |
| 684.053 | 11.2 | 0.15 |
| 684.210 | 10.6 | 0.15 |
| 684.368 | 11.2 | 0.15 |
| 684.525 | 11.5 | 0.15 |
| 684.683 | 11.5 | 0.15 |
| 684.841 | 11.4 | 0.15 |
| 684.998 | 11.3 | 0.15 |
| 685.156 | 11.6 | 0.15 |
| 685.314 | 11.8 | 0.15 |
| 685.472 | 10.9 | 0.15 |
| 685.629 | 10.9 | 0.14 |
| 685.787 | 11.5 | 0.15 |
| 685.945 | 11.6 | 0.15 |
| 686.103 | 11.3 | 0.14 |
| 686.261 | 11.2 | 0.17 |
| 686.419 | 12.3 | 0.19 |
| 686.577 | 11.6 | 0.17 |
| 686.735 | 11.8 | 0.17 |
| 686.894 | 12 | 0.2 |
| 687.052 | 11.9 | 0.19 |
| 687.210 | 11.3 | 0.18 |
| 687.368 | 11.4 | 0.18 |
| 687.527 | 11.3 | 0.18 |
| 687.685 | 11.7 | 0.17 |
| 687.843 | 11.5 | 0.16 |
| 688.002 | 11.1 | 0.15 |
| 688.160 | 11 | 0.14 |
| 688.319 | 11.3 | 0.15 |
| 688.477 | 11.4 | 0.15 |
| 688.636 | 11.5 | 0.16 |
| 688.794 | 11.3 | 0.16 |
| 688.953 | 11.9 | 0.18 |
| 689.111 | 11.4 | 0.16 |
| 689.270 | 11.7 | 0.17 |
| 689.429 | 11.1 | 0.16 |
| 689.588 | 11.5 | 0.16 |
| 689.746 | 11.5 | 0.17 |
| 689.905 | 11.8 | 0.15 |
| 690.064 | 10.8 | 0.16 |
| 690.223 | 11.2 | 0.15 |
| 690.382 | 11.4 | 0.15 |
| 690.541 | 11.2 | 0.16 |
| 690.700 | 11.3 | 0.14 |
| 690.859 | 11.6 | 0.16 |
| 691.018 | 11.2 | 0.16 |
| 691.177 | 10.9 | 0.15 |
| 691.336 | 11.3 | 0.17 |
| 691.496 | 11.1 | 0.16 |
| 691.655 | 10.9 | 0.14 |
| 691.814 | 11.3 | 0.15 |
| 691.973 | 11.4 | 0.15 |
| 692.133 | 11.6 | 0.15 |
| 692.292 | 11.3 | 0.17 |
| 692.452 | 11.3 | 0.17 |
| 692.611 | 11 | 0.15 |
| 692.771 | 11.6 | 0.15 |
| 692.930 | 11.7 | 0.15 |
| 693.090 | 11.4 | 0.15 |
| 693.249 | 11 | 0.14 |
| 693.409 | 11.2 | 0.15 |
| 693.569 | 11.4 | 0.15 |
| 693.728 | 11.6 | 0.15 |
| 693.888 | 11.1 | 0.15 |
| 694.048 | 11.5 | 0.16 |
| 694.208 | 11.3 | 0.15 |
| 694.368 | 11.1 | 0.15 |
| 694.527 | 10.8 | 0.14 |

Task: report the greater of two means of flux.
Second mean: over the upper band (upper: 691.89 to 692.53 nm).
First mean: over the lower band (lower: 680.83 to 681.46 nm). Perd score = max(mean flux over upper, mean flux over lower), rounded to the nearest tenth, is 11.7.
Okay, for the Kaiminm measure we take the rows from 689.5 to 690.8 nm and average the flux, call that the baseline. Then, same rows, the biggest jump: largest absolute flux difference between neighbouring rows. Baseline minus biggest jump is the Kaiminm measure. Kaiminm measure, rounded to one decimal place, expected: 10.3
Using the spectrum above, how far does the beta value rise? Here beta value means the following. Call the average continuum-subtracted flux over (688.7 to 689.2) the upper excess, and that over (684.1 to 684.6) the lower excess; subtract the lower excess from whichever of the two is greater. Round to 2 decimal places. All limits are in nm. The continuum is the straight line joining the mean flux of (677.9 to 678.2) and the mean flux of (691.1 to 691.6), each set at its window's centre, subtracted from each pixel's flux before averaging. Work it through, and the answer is 0.69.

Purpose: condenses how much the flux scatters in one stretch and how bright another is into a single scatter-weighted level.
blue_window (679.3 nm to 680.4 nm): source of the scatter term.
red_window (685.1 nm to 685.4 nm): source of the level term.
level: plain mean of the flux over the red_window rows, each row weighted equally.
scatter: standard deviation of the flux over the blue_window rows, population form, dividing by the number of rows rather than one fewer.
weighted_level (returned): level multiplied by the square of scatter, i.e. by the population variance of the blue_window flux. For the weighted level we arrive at 0.6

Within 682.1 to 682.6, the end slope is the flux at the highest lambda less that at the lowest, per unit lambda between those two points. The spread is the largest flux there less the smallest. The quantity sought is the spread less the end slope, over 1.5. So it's 1.4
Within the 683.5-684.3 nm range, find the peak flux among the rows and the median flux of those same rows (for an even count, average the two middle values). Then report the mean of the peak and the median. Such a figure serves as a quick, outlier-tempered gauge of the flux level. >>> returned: 11.6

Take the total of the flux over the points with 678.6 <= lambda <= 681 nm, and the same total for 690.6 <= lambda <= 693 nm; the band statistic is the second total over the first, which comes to 0.972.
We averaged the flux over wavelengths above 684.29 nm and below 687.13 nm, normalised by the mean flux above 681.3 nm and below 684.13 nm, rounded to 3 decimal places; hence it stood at 0.995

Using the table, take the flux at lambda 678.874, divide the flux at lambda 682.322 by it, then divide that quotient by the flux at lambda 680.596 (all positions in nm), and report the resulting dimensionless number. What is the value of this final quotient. 0.0855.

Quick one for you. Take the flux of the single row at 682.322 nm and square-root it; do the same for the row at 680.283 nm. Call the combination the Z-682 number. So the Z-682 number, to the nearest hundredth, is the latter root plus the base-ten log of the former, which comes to 3.88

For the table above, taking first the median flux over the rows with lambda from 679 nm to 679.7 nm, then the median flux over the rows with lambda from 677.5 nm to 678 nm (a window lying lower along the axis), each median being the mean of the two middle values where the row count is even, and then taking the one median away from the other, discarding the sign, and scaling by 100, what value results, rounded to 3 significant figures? 10.0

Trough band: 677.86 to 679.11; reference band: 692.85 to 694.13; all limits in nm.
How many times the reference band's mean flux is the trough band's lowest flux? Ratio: 1.00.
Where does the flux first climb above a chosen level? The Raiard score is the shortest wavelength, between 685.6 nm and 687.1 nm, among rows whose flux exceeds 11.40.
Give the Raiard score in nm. 685.787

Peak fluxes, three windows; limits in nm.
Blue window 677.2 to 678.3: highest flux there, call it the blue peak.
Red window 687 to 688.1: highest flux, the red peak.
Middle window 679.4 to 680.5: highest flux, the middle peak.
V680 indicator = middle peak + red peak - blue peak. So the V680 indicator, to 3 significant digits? 11.8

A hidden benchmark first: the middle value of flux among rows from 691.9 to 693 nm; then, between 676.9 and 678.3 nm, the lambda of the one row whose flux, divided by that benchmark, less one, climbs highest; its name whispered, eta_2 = 677.937 nm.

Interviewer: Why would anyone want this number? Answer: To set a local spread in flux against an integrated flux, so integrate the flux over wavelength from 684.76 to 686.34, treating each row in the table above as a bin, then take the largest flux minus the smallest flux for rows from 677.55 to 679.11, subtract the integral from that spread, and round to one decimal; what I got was -17.4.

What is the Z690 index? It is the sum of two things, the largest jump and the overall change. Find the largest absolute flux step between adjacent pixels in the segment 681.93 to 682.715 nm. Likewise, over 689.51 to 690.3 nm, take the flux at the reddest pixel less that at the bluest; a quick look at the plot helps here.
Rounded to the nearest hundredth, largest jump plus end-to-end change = 0.20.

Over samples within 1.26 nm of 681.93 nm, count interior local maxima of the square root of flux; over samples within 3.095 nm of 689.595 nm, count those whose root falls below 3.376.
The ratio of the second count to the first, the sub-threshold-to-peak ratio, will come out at 5.0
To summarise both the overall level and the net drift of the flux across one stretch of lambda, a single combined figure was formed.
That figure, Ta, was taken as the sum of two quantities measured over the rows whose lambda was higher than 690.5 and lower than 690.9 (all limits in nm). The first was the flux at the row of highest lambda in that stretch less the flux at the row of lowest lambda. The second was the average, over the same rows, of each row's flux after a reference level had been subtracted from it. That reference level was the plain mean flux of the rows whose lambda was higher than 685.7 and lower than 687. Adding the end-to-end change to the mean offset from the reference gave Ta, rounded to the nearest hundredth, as 0.10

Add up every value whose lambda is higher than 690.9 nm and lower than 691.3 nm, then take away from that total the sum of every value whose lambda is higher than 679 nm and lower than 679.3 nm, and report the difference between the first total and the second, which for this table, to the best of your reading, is -1.2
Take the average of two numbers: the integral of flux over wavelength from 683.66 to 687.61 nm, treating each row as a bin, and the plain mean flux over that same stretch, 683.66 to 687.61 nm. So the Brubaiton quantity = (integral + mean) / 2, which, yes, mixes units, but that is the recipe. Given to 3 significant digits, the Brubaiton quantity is 28.3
